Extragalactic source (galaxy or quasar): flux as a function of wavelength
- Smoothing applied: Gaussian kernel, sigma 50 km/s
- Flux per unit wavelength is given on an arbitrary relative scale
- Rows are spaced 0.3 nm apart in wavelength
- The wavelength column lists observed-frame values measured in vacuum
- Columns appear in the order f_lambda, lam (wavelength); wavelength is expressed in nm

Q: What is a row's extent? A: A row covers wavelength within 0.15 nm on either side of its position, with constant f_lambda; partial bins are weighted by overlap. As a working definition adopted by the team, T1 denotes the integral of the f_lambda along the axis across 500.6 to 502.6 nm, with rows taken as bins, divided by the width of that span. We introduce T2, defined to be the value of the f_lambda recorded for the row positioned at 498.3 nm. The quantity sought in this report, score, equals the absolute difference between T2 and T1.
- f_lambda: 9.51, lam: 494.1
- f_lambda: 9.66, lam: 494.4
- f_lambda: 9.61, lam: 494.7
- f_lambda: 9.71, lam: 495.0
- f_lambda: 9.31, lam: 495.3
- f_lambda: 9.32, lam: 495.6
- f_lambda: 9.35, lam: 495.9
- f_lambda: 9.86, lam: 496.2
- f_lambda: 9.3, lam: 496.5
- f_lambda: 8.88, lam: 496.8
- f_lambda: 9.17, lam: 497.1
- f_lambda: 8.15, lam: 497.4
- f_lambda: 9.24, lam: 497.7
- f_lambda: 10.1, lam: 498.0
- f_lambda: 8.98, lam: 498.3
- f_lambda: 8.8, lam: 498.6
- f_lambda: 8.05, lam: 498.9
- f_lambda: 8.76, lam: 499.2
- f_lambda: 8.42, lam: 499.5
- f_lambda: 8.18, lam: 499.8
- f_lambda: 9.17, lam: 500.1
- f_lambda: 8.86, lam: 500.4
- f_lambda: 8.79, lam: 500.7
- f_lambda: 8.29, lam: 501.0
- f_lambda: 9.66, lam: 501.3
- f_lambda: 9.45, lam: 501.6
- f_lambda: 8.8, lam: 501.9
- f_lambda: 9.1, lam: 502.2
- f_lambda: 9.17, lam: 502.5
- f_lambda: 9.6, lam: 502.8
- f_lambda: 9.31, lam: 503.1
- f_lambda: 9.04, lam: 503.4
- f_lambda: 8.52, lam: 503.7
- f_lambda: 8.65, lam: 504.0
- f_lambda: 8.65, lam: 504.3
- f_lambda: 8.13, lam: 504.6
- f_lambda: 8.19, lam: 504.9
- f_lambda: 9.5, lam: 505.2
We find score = 0.1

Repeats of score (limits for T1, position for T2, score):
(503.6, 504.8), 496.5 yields 0.8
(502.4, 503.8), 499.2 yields 0.4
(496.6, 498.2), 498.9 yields 1.1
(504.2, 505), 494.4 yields 1.3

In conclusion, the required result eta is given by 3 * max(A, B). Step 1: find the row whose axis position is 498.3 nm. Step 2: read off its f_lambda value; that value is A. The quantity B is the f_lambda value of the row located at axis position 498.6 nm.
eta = 26.9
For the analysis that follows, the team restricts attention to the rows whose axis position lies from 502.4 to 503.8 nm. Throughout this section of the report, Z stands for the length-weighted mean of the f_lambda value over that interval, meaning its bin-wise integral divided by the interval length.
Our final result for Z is 9.15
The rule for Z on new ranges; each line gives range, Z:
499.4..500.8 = 8.69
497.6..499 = 9.06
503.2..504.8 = 8.61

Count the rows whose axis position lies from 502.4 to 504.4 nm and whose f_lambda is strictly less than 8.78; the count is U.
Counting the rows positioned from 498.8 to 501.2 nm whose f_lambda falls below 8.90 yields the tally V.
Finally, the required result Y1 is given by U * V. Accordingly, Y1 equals 21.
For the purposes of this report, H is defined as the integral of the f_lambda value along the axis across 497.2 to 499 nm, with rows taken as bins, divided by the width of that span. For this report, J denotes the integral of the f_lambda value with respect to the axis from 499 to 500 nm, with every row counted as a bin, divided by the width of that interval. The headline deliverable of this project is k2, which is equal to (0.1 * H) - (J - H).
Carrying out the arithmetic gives 1.3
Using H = 8.92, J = 8.5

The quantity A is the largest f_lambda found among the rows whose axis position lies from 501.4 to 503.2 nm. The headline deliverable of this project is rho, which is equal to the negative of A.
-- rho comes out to -9.6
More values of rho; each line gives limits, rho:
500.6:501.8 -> -9.7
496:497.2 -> -9.9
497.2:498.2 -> -10.1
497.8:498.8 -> -10.1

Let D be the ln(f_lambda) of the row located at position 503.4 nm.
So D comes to 2.20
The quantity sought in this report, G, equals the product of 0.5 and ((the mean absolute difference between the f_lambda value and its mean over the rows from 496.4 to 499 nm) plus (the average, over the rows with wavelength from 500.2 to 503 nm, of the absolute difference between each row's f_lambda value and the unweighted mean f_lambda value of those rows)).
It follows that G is 0.395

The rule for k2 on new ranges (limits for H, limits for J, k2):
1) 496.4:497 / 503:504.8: 1.3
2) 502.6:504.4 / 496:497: 0.5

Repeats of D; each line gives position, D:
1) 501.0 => 2.12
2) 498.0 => 2.31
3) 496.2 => 2.29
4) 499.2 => 2.17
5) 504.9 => 2.10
